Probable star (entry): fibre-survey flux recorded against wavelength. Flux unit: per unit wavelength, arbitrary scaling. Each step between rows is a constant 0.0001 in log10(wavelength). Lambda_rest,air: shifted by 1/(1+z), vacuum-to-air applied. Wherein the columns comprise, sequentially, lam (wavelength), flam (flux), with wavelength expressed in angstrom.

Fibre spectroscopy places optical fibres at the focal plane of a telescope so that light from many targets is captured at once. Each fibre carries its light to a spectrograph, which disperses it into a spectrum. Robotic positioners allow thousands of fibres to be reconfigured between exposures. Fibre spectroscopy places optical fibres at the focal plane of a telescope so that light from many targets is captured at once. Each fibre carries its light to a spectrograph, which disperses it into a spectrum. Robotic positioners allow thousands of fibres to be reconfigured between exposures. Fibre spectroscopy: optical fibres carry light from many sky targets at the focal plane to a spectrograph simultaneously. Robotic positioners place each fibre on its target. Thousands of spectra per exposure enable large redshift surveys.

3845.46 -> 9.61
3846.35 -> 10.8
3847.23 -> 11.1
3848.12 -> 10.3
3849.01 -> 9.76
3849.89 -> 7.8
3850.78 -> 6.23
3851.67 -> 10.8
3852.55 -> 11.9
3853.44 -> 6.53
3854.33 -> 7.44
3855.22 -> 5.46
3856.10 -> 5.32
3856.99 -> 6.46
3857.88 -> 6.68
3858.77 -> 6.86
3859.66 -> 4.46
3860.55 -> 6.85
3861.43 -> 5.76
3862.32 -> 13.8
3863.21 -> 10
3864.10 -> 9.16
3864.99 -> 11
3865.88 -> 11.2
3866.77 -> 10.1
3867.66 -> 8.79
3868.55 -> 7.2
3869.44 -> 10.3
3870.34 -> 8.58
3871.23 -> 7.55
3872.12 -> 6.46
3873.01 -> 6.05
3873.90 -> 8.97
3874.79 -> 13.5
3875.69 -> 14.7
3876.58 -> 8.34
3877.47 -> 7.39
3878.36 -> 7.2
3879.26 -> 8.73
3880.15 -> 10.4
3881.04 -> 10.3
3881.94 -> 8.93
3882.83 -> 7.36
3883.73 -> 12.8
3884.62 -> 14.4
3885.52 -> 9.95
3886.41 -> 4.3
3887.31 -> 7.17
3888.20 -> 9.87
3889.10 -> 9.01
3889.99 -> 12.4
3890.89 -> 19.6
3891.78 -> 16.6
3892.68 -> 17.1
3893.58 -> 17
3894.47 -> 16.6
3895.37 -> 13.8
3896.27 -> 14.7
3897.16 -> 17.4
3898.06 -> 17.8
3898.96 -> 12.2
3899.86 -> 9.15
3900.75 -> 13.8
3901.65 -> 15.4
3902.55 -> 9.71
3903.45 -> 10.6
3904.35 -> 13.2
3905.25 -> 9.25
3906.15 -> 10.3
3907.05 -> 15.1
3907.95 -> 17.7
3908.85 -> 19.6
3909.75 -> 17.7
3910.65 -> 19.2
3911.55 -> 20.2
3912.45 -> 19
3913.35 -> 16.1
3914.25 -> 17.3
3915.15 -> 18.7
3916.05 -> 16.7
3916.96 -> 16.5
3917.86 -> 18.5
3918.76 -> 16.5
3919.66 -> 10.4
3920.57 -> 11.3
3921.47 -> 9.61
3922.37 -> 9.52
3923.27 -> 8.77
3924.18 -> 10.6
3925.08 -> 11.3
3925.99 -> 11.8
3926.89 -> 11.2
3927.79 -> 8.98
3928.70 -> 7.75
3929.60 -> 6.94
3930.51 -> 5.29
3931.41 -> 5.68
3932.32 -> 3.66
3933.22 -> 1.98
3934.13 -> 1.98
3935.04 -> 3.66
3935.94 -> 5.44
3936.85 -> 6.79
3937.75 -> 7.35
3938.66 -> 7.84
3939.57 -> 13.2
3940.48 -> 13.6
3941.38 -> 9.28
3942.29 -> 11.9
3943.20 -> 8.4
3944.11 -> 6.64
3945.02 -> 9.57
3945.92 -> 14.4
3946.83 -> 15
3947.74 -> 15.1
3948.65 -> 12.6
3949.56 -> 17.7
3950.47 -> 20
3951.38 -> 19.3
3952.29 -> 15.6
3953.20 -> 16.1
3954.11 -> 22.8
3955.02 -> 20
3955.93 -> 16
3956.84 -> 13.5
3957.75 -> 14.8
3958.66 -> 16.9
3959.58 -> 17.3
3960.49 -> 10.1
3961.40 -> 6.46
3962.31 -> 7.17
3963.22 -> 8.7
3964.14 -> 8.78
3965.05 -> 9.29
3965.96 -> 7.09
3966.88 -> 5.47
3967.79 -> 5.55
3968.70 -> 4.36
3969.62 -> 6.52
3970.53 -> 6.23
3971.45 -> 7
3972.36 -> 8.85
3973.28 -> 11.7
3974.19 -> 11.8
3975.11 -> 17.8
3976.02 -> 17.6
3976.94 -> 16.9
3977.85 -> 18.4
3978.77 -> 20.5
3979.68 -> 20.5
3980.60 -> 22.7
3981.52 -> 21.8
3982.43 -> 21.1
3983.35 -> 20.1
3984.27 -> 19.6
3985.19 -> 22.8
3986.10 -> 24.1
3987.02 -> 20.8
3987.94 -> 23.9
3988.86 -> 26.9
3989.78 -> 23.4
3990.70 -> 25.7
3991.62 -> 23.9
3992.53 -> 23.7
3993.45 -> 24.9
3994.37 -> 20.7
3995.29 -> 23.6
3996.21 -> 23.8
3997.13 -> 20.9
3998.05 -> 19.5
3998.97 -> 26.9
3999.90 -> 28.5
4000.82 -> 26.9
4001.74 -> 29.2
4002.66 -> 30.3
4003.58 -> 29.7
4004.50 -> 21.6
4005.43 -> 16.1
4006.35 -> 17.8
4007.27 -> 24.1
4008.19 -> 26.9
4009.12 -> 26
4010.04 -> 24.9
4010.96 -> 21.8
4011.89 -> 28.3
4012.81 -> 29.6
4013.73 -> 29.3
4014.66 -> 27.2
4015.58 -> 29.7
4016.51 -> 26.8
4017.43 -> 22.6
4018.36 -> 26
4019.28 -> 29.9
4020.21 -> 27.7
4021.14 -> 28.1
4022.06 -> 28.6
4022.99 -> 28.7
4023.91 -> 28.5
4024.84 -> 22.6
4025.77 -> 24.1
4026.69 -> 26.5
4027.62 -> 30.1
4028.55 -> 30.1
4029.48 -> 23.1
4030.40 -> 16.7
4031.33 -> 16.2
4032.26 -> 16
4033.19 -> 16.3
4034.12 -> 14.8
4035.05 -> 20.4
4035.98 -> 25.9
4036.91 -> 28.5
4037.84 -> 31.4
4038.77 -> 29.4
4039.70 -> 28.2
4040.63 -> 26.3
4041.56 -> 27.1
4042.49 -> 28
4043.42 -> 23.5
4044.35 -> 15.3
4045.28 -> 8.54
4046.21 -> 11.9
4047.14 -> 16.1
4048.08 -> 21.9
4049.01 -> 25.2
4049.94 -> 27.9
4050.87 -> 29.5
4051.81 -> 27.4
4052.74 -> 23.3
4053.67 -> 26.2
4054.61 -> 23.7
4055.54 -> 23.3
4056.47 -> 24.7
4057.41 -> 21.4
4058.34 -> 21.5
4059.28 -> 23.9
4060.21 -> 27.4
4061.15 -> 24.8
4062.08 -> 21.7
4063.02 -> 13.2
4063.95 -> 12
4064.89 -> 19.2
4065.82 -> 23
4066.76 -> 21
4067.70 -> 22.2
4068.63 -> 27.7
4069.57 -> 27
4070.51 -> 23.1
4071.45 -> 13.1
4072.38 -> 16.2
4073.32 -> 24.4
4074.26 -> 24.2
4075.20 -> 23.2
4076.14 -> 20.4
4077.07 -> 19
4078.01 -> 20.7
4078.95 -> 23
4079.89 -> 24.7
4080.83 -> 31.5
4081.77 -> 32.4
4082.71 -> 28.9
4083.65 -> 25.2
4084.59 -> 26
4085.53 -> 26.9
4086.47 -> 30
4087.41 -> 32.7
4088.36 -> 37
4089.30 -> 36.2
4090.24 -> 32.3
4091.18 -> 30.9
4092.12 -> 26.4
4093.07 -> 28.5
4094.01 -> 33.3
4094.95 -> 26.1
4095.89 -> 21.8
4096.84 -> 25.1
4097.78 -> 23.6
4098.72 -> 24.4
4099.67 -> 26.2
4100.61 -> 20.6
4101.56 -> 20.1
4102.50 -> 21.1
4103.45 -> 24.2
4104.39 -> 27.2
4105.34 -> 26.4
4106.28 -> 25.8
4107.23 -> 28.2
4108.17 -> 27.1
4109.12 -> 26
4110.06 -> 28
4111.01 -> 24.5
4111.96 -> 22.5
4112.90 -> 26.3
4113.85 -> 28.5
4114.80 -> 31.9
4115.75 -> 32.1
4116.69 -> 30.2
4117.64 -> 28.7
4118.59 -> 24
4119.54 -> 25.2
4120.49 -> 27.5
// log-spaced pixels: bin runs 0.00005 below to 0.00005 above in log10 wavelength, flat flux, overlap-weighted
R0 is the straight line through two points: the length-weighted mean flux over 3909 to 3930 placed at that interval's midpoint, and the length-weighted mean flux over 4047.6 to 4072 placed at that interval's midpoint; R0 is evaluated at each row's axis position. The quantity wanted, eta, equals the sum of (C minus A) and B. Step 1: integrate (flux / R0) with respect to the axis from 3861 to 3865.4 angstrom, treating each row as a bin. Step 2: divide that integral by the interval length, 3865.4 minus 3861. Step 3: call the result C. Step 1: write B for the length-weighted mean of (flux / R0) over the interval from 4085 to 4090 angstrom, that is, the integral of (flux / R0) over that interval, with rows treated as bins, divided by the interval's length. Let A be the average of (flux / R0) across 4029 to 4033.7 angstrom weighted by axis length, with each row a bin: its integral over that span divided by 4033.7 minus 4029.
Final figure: 1.5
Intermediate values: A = 0.84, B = 1.3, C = 0.98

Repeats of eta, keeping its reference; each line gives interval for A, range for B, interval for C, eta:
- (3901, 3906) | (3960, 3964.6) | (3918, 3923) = 0.4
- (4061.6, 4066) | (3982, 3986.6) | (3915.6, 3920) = 1.6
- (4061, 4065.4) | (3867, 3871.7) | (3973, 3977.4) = 0.9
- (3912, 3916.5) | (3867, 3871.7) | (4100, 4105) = 0.4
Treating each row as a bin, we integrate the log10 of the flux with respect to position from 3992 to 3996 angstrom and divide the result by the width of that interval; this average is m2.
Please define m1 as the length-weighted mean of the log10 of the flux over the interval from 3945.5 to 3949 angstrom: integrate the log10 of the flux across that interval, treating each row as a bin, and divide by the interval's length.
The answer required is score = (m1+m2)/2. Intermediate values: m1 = 1.15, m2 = 1.37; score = 1.26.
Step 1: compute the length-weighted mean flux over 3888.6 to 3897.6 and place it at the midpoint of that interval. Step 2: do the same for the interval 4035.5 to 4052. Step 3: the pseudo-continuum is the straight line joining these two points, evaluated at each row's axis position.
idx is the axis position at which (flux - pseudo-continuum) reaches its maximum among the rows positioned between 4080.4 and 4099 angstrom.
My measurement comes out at 4088.36 angstrom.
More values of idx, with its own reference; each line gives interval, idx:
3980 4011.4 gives 4002.66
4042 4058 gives 4050.87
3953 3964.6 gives 3954.11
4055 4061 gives 4060.21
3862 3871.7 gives 3862.32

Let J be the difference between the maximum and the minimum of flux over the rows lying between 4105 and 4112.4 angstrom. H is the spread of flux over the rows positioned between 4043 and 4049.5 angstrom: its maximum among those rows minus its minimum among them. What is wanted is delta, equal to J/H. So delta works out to 0.3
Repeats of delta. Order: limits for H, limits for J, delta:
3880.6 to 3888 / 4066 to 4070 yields 0.7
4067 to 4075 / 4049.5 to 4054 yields 0.4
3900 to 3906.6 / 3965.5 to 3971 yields 0.4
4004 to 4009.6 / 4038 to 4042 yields 0.3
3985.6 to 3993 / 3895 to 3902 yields 1.4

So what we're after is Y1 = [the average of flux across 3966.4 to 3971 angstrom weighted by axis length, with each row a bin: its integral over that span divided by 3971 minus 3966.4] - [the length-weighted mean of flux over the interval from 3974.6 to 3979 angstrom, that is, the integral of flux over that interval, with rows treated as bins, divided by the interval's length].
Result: -12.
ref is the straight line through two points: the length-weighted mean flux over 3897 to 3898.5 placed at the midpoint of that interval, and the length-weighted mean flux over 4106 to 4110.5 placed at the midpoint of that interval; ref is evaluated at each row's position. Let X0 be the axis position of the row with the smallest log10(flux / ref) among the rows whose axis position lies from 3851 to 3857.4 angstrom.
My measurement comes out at 3856.10 angstrom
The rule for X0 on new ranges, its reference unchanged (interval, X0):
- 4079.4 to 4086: 4079.89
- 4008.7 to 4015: 4010.96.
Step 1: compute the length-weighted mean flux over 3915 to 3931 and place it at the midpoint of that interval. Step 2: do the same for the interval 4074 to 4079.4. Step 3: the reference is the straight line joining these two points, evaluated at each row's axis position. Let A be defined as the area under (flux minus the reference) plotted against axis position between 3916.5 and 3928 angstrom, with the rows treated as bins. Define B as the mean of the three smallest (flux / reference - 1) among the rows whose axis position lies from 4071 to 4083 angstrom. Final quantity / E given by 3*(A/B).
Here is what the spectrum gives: -68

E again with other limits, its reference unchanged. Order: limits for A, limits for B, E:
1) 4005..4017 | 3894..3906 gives -3575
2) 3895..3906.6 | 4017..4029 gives 352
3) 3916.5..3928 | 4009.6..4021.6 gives 53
